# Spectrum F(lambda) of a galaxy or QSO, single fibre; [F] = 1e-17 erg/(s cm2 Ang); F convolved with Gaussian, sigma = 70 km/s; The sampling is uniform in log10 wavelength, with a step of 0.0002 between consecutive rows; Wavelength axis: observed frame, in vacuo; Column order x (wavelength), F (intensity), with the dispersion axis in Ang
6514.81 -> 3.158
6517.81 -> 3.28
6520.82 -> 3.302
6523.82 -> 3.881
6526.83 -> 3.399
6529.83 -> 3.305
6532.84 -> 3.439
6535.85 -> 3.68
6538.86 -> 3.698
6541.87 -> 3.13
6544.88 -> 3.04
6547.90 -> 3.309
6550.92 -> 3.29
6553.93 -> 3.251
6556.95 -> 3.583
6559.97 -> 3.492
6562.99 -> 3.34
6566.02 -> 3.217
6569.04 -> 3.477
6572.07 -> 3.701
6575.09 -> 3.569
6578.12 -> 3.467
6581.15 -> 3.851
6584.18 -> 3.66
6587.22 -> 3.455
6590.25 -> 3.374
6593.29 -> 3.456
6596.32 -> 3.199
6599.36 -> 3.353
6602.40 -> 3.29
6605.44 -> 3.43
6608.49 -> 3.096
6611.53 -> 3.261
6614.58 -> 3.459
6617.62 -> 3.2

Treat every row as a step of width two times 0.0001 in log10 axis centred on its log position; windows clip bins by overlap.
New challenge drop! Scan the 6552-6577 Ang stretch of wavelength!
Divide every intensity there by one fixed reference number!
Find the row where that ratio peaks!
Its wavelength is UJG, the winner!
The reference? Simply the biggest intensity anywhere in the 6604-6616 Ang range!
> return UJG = 6572.07 Ang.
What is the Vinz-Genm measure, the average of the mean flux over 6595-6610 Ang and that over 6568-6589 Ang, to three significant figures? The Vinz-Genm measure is 3.44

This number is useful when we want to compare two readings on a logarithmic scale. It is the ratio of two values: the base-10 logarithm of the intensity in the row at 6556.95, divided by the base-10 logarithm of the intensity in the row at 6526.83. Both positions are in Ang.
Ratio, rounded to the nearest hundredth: 1.04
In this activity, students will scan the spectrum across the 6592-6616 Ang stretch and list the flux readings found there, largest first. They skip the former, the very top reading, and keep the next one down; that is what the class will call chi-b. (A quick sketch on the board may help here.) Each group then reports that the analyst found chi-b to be 3.456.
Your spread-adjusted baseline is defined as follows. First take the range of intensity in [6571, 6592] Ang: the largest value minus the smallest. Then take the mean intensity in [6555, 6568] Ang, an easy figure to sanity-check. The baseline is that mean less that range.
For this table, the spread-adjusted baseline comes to 2.9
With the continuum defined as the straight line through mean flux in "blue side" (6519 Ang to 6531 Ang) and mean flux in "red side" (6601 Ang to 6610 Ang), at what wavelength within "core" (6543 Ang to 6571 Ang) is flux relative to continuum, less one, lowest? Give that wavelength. 6544.88 Ang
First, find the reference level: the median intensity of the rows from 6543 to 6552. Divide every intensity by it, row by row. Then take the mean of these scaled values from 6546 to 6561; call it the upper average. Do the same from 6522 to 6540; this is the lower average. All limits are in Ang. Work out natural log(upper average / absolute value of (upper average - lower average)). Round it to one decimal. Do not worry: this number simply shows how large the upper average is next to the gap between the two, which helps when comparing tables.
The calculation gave 2.9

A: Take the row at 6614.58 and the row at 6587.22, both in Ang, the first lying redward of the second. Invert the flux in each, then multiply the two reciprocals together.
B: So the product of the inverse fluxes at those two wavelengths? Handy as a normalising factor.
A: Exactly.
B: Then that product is 0.084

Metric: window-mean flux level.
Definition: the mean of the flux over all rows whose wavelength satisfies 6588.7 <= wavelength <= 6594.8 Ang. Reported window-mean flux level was 3.42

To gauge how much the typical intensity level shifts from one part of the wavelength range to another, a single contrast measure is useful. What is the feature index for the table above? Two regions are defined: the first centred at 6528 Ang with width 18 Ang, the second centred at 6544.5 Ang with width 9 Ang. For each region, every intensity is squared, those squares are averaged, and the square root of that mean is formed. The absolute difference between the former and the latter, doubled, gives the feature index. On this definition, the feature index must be 0.69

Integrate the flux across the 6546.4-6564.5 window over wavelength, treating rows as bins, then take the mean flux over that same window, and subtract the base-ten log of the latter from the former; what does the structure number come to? 61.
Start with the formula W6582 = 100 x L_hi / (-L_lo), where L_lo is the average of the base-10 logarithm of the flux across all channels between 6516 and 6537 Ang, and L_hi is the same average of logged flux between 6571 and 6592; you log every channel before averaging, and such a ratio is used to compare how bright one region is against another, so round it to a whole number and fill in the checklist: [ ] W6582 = -103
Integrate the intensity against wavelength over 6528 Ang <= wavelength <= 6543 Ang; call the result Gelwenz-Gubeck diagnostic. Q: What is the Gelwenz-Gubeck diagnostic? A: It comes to 51.9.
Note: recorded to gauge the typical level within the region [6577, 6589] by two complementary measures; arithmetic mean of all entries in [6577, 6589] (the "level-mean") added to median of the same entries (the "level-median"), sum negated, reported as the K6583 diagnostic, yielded -7.17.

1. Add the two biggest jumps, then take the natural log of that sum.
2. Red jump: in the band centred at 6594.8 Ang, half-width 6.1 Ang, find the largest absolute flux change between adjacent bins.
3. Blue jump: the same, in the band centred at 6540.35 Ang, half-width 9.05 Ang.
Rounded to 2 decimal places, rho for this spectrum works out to -0.19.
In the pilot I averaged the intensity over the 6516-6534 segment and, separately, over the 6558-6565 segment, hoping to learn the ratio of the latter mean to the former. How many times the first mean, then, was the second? 0.99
